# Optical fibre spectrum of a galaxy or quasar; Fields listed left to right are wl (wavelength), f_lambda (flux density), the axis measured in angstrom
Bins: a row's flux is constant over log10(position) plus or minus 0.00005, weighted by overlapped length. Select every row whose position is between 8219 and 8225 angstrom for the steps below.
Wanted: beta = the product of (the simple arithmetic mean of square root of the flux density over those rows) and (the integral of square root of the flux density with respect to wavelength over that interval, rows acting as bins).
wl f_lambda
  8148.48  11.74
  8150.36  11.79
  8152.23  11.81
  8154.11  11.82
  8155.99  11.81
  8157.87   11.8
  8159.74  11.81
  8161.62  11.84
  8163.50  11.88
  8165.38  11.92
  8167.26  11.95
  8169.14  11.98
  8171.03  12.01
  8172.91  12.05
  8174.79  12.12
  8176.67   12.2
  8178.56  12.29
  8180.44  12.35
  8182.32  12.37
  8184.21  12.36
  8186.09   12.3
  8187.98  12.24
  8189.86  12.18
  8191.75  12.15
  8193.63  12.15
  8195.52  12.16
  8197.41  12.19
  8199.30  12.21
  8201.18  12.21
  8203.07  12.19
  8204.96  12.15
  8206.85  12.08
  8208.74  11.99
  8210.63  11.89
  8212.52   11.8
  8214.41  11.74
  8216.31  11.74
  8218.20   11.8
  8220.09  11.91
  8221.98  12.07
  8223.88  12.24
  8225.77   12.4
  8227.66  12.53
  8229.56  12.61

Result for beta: 72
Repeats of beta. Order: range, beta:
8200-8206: 73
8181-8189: 99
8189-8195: 73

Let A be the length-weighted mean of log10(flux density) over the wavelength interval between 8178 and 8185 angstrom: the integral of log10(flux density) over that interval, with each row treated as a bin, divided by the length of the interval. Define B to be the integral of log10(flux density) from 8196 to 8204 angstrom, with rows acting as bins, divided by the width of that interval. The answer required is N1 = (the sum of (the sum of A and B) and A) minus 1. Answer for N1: 2.27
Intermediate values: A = 1.09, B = 1.087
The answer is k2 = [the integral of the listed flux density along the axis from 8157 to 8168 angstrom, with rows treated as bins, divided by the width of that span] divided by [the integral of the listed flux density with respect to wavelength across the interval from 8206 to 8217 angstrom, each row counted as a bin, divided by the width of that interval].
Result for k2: 1.00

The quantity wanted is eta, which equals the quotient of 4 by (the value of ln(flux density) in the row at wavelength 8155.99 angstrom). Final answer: 1.62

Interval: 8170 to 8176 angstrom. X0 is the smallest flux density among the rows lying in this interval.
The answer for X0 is 12.01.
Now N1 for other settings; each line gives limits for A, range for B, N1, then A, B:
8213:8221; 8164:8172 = 2.22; 1.07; 1.077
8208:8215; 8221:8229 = 2.24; 1.07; 1.091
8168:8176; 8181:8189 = 2.25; 1.08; 1.091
